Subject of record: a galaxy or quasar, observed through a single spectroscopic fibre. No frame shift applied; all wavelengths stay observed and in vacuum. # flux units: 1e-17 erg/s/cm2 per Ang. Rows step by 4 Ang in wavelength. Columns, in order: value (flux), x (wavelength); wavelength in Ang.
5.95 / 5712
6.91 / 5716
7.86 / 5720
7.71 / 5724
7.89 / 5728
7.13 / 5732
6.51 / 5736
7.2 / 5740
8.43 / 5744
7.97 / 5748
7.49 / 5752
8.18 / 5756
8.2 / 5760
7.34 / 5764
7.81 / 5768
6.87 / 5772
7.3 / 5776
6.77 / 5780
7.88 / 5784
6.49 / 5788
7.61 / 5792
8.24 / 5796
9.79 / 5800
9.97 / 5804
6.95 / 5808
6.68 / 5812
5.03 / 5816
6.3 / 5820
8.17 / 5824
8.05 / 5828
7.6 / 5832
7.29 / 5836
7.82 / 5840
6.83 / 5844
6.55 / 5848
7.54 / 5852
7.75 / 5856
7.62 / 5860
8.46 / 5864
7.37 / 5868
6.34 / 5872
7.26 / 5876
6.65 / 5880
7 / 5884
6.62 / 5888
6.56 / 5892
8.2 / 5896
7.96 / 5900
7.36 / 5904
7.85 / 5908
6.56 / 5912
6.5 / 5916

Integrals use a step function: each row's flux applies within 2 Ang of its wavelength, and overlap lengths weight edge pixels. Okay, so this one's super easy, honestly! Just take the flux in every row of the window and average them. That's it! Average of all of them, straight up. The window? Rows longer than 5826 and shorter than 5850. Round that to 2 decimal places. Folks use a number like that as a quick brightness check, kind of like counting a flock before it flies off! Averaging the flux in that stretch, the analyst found 7.36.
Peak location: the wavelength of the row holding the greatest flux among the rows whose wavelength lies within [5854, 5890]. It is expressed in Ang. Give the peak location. 5864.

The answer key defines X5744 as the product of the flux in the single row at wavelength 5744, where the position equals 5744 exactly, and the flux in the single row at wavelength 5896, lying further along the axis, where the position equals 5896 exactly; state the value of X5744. 69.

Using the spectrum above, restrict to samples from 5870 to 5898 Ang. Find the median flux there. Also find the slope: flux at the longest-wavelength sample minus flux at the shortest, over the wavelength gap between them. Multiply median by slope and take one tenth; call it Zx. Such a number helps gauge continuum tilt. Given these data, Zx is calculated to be 0.05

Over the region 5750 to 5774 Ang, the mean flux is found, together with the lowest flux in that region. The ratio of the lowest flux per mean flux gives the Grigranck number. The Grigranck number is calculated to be 0.898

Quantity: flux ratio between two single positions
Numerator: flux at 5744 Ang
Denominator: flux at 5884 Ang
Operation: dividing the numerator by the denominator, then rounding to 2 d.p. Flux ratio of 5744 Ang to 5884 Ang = 1.20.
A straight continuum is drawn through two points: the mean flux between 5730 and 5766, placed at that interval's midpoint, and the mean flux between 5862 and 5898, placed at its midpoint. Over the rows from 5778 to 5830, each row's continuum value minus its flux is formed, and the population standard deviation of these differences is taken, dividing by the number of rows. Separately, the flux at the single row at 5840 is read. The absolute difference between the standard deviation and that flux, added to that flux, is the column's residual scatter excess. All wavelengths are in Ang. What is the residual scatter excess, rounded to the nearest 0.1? 14.3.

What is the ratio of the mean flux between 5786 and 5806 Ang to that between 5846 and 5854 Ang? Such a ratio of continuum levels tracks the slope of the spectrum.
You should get 1.20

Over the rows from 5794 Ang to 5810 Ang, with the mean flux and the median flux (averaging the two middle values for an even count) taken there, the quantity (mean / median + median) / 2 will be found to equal 5.0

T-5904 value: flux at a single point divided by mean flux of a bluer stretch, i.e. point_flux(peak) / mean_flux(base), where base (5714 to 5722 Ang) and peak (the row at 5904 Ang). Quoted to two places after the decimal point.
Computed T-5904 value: 1.00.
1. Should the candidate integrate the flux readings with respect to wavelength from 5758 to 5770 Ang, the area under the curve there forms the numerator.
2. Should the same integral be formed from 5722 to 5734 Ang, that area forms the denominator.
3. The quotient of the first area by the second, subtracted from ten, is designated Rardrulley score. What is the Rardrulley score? 8.97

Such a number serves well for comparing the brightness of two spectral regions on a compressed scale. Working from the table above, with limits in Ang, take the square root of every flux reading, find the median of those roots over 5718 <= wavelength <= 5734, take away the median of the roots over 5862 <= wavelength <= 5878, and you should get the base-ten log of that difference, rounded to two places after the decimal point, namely -1.07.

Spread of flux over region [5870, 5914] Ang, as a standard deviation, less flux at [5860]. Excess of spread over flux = -7.0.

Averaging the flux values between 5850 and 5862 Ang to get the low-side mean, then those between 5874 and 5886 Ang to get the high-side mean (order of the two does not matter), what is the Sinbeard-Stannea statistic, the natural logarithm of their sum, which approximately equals 2.68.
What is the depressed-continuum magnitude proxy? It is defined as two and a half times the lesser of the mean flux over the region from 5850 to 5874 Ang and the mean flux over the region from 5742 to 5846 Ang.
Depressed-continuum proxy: 18.8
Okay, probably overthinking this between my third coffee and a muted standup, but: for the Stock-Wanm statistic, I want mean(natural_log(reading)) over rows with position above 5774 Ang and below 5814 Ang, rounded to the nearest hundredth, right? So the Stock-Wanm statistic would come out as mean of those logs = 2.04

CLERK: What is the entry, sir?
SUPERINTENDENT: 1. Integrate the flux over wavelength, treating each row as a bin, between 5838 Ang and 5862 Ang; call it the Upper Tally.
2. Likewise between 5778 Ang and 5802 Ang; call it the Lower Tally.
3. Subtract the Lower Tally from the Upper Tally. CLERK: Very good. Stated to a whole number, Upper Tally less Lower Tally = -11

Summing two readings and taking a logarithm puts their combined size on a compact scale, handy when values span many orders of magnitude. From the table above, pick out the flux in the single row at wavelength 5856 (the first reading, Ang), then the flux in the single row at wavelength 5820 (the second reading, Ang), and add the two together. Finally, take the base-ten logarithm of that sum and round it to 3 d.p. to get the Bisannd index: 1.148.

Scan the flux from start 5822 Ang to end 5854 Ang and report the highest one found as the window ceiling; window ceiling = 8.17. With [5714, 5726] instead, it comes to 7.86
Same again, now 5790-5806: 9.97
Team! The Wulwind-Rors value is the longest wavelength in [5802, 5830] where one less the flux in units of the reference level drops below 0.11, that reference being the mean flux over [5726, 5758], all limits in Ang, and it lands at 5828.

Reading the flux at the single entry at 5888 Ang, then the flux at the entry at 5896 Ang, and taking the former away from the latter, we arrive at 1.6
